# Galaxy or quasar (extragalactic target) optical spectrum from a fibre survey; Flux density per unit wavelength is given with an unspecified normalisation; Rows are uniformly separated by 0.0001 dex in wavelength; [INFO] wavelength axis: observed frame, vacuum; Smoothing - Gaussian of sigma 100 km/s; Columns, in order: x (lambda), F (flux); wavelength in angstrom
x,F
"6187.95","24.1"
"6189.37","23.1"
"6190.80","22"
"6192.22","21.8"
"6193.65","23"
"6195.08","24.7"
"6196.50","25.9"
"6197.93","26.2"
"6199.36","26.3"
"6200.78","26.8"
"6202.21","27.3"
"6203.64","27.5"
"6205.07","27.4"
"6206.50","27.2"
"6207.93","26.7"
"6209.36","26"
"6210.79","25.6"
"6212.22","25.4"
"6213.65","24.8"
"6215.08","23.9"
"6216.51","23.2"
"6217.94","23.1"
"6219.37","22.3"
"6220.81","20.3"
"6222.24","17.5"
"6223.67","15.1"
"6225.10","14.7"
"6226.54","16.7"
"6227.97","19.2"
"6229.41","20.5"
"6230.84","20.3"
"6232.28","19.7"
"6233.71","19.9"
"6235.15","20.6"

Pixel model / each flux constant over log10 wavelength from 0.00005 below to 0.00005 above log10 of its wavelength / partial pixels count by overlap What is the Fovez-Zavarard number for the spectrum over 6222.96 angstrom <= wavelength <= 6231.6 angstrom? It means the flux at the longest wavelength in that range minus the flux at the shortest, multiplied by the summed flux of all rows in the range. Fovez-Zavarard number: 554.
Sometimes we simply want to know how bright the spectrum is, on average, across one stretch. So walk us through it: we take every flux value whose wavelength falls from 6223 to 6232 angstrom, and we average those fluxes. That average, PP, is 17.8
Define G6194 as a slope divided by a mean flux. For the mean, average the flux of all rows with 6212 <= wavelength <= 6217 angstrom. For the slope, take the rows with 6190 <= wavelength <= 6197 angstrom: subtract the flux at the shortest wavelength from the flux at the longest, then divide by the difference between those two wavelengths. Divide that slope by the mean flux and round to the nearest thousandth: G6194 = 0.028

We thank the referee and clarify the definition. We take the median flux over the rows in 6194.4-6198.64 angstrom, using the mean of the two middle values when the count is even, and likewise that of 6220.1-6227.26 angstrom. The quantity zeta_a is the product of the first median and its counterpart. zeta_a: 433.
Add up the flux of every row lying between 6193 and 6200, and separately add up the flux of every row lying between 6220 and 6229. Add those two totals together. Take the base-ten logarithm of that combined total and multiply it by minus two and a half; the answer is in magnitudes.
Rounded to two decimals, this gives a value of -5.90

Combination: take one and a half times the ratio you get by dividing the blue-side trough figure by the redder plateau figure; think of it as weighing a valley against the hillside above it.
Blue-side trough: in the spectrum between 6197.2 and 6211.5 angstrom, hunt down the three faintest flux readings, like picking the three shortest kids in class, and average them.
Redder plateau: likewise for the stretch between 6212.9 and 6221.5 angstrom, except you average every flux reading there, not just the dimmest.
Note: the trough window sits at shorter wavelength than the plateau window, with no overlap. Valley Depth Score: 1.70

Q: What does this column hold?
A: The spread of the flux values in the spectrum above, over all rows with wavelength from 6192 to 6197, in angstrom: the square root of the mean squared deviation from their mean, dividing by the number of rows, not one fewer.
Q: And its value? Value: 1.6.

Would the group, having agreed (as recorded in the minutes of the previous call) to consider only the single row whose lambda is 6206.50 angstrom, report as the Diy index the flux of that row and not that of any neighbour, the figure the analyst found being 27.2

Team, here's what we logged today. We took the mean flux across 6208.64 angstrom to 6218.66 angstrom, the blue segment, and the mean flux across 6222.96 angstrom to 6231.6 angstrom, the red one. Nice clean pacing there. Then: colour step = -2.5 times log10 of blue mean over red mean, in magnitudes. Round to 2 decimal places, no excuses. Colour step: -0.35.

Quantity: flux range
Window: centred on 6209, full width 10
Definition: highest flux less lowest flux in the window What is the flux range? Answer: 3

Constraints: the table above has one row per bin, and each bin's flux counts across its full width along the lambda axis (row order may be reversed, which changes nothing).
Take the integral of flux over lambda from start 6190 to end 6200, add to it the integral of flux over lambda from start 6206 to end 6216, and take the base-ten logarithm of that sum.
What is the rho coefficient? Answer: 2.70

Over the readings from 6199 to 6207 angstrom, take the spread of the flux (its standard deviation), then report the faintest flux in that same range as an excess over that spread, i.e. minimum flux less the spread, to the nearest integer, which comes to 26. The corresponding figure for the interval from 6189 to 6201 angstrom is 20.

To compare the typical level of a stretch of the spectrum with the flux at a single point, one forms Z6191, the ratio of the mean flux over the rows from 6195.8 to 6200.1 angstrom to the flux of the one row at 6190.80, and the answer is 1.19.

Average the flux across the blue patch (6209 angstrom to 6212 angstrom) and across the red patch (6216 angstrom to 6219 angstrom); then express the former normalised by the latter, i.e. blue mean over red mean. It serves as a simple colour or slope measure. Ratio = 1.11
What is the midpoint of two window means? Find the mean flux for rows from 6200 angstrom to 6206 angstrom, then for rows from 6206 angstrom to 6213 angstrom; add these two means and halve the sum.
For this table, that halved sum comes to 26.7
